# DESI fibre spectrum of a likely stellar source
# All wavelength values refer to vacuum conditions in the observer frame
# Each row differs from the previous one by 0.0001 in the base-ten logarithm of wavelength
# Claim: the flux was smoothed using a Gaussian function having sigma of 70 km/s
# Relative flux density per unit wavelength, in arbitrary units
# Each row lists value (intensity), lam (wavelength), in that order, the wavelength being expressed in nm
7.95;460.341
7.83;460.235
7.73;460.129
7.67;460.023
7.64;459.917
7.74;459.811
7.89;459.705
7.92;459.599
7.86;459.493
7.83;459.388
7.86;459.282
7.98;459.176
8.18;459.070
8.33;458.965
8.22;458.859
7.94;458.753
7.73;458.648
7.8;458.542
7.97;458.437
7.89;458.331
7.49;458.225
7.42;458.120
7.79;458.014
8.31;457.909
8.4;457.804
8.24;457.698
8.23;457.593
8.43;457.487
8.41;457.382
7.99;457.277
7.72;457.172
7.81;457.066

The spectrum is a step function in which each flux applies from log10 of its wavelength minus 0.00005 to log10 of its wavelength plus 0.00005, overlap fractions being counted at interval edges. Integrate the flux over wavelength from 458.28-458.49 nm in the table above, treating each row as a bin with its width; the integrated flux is 1.67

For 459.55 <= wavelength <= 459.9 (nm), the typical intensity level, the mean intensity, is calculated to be 7.8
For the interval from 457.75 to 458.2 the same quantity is 8.0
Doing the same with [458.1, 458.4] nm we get 7.6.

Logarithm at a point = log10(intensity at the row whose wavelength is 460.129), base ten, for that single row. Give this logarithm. 0.888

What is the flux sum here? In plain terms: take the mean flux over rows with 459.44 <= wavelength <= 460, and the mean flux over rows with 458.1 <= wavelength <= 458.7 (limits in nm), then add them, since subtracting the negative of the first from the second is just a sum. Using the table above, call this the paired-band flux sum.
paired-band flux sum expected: 15.5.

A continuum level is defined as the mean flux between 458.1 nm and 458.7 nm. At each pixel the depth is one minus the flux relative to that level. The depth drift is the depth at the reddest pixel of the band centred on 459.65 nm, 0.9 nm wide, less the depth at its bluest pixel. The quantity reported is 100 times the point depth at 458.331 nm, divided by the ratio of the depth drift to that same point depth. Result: 2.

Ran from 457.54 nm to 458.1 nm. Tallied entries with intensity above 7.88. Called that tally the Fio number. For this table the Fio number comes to 4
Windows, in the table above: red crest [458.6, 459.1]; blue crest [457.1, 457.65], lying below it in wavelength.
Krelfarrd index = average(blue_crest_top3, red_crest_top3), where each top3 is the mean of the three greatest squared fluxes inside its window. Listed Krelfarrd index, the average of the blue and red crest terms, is 68.9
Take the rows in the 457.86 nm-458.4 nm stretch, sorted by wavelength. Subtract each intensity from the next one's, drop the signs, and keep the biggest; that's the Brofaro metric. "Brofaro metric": 0.52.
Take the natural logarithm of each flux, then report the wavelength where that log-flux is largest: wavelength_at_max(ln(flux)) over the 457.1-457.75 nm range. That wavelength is 457.487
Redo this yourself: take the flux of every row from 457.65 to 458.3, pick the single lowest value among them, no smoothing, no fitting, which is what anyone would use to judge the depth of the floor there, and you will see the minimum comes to 7.42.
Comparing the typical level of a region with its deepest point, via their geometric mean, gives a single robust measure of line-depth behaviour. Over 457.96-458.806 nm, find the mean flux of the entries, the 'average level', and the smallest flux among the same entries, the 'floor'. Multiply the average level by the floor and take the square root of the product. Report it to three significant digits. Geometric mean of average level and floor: 7.59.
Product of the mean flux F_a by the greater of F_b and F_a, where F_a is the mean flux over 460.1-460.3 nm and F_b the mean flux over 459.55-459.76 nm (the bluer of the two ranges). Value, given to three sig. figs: 61.5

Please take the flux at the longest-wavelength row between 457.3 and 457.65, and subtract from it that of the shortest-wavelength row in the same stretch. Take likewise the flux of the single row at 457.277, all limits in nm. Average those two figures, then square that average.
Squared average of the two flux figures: 15.2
